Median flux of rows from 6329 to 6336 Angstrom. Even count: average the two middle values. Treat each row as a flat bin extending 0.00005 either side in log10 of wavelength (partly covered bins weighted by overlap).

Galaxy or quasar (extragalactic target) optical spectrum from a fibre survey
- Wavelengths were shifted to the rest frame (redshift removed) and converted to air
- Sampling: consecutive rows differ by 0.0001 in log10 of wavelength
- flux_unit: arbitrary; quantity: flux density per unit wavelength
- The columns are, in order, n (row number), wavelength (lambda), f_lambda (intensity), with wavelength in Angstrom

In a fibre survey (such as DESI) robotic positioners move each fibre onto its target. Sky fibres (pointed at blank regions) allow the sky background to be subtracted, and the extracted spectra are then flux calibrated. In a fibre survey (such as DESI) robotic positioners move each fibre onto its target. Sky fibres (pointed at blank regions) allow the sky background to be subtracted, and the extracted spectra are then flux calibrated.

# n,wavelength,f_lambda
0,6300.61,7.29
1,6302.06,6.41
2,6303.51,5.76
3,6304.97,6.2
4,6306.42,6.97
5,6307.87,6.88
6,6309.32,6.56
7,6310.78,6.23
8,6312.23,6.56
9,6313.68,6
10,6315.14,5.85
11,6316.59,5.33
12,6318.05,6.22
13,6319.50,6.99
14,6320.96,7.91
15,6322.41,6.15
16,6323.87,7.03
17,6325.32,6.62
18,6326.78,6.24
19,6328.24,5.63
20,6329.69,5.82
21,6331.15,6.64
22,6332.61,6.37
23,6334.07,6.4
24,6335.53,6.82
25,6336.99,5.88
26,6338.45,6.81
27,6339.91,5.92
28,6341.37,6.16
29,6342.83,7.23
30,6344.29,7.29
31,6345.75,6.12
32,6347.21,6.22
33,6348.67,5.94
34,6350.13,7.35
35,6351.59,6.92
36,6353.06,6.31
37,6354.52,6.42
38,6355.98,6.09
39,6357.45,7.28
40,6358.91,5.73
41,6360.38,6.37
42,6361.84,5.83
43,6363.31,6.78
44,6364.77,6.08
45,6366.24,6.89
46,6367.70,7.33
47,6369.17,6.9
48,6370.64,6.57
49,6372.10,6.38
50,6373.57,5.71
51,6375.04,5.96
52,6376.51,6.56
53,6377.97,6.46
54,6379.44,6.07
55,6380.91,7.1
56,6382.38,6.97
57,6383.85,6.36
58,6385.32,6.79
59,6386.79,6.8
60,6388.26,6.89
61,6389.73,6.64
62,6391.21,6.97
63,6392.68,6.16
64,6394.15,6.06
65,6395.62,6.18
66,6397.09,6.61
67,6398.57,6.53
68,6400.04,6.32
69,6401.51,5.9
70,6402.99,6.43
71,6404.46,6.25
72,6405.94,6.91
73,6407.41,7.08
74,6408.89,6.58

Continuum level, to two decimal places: 6.40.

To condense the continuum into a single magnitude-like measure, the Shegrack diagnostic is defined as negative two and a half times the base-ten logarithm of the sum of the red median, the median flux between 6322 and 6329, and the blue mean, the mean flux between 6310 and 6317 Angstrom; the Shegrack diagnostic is -2.72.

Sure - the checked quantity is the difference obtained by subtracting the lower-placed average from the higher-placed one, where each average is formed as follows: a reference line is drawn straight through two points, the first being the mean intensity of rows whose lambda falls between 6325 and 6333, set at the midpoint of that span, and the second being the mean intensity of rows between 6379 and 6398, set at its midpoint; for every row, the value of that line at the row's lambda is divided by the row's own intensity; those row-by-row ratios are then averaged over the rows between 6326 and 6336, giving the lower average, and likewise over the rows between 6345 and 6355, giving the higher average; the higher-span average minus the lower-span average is -0.01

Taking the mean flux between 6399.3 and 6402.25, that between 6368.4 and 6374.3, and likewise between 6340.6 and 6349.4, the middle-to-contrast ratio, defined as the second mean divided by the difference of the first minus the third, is -17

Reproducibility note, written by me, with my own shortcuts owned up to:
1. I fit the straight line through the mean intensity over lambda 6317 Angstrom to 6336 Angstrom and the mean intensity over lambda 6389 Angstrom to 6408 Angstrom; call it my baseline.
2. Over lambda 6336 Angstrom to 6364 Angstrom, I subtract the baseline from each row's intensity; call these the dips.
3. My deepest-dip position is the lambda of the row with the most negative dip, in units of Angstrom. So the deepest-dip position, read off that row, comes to 6358.91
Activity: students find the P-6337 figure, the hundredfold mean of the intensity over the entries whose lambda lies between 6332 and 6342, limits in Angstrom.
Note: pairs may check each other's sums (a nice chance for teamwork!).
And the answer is 634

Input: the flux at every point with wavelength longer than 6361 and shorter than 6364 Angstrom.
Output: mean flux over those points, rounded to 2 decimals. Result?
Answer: 6.30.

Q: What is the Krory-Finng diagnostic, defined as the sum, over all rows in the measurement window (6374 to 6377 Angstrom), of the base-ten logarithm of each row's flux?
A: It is 1.59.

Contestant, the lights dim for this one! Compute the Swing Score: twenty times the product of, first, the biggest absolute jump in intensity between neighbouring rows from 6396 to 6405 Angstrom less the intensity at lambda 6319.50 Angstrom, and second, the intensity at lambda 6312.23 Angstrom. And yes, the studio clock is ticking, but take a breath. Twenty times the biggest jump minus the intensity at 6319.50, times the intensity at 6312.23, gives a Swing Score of -848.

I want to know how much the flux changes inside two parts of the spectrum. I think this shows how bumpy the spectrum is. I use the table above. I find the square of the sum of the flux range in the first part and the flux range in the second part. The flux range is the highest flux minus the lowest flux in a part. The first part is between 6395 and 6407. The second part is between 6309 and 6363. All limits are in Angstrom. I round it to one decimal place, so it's 12.9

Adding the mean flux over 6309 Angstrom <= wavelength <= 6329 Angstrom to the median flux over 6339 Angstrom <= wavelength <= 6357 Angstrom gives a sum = 12.64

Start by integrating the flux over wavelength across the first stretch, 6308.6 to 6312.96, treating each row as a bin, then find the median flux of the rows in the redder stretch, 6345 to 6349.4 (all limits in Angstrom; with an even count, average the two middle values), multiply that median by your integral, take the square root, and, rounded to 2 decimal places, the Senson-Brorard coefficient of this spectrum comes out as 13.12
